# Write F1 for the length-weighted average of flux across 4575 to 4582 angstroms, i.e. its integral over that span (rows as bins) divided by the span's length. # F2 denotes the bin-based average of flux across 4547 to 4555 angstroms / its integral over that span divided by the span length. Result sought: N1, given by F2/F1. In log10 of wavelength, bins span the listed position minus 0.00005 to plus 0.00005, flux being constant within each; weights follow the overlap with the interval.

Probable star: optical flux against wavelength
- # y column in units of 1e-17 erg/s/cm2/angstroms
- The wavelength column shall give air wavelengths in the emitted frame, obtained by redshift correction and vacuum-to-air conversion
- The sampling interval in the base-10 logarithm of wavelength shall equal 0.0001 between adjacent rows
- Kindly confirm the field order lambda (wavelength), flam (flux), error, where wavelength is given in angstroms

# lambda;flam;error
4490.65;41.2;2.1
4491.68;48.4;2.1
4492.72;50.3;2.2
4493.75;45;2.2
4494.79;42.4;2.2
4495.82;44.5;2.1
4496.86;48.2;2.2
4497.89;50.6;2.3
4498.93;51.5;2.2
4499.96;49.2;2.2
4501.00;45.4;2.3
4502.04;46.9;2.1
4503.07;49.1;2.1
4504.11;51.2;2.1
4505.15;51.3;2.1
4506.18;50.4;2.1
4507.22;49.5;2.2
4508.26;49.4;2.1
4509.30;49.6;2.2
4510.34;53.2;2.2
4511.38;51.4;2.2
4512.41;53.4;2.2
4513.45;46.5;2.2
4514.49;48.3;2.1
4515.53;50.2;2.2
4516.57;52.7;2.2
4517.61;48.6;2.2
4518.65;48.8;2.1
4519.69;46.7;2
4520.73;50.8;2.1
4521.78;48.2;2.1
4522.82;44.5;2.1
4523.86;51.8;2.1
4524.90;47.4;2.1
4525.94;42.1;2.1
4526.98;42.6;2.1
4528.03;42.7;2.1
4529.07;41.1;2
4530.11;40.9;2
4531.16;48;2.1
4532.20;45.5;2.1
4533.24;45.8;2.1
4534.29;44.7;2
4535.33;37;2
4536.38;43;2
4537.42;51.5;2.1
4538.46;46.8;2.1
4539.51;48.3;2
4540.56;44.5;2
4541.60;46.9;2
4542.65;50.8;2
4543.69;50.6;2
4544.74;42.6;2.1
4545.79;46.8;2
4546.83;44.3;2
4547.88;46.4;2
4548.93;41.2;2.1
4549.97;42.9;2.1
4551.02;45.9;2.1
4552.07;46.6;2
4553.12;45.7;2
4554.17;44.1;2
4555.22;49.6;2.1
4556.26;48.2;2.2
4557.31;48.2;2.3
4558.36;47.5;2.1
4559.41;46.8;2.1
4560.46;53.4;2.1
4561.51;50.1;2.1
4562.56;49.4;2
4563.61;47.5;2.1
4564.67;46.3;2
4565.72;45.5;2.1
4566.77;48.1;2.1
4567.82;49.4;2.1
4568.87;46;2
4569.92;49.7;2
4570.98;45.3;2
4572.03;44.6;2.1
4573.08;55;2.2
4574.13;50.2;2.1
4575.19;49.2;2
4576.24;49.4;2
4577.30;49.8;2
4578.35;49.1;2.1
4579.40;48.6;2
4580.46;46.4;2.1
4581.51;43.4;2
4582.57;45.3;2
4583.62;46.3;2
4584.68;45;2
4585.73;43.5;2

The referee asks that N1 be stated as 0.93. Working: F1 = 48.0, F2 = 44.8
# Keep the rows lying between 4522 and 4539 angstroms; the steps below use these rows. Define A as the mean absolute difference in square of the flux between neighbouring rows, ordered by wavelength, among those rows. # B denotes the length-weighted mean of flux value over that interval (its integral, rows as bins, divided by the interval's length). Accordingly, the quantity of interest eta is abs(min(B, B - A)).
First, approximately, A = 345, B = 44.8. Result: 301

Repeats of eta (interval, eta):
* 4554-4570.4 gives 170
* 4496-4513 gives 115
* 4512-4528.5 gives 259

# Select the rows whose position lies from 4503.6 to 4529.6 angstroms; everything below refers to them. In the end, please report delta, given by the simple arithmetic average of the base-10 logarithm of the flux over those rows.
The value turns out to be 1.68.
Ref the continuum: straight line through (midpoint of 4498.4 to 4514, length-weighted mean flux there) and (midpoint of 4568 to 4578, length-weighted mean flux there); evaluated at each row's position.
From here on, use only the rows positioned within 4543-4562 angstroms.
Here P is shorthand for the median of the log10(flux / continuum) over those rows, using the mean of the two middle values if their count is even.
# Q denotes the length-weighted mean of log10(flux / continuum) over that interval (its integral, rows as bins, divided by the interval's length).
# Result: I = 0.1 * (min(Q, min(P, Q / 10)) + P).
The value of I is -0.005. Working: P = -0.023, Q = -0.023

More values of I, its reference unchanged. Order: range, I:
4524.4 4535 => -0.011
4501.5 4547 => -0.003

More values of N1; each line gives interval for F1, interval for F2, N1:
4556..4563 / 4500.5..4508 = 1.00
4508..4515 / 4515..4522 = 0.98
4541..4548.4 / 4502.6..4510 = 1.07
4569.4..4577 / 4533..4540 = 0.92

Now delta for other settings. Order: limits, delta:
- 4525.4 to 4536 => 1.63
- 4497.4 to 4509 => 1.69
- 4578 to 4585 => 1.67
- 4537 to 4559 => 1.67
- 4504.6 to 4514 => 1.70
